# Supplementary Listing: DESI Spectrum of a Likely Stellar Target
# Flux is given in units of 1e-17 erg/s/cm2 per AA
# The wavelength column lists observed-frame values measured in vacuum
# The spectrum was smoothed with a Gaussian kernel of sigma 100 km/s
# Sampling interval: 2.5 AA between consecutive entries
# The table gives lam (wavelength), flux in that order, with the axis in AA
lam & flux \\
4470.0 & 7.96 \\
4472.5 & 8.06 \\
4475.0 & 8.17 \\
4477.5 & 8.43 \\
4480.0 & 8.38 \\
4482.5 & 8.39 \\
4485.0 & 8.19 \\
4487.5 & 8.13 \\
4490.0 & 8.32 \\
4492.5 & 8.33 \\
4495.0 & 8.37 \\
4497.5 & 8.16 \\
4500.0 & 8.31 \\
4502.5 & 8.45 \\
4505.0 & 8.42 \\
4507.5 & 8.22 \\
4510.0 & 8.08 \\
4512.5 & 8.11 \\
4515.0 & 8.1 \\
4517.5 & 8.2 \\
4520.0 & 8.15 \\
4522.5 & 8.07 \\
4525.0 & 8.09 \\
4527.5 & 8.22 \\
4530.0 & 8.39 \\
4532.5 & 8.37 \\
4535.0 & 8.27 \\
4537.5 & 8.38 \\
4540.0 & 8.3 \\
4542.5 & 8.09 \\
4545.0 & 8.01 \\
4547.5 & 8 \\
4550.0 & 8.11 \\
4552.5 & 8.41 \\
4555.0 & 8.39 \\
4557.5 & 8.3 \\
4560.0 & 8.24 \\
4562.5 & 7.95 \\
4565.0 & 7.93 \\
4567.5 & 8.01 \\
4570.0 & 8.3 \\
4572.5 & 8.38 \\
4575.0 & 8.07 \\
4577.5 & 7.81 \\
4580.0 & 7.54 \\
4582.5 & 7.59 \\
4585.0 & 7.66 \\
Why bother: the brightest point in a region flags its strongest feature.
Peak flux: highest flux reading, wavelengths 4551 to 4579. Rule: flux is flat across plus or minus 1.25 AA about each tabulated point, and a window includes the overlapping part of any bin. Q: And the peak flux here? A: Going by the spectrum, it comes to 8.41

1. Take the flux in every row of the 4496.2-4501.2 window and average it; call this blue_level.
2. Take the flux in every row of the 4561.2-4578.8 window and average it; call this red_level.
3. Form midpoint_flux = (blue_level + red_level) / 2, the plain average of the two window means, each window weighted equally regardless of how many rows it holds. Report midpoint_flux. 8.15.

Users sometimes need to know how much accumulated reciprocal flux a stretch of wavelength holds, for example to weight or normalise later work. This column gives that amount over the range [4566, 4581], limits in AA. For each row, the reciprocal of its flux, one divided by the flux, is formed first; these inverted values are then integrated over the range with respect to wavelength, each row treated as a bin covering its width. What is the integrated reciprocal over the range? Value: 1.87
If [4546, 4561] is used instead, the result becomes 1.82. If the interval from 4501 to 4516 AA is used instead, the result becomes 1.82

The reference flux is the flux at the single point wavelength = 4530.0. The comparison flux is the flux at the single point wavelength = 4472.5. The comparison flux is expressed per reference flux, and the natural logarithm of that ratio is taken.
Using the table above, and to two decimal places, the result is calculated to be -0.04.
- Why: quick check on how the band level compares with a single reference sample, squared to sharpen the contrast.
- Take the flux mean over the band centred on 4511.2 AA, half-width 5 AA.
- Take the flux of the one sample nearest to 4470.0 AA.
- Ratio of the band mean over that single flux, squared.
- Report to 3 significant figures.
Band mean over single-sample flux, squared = 1.04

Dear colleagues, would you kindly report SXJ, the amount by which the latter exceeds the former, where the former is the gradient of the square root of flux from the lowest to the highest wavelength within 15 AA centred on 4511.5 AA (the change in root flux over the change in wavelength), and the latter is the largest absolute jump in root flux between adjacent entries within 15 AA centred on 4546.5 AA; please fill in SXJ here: 0.055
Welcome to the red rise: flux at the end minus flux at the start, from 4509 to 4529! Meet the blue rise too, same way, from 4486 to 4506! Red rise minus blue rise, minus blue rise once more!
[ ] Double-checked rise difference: -0.44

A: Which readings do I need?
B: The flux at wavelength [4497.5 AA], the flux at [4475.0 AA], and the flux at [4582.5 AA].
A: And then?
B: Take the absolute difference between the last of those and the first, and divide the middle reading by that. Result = 14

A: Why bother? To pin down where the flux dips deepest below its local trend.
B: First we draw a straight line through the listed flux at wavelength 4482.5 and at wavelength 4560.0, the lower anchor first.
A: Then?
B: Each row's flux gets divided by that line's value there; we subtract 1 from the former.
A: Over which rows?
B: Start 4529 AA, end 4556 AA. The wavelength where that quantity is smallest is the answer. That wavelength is 4547.5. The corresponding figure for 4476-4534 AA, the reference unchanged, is 4510.0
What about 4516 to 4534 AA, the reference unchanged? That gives 4522.5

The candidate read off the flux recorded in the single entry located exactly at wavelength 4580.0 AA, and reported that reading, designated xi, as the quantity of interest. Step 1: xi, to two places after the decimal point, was 7.54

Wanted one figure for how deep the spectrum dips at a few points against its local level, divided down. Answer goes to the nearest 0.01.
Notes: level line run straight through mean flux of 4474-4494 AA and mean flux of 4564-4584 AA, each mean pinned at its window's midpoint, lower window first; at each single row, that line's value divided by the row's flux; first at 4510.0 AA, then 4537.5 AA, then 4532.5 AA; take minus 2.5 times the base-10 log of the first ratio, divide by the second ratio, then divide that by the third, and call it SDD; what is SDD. -0.02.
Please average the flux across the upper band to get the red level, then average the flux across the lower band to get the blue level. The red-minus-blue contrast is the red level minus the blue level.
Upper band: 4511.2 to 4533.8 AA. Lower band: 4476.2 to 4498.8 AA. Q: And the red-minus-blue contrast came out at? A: -0.11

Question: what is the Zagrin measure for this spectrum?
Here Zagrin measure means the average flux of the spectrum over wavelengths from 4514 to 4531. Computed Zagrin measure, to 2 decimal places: 8.17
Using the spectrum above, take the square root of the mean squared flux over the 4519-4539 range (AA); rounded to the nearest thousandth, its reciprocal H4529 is 0.121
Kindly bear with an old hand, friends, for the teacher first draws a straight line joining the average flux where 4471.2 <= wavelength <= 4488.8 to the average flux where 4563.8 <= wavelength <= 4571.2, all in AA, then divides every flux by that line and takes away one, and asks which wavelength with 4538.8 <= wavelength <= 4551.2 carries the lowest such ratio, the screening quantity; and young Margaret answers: 4547.5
